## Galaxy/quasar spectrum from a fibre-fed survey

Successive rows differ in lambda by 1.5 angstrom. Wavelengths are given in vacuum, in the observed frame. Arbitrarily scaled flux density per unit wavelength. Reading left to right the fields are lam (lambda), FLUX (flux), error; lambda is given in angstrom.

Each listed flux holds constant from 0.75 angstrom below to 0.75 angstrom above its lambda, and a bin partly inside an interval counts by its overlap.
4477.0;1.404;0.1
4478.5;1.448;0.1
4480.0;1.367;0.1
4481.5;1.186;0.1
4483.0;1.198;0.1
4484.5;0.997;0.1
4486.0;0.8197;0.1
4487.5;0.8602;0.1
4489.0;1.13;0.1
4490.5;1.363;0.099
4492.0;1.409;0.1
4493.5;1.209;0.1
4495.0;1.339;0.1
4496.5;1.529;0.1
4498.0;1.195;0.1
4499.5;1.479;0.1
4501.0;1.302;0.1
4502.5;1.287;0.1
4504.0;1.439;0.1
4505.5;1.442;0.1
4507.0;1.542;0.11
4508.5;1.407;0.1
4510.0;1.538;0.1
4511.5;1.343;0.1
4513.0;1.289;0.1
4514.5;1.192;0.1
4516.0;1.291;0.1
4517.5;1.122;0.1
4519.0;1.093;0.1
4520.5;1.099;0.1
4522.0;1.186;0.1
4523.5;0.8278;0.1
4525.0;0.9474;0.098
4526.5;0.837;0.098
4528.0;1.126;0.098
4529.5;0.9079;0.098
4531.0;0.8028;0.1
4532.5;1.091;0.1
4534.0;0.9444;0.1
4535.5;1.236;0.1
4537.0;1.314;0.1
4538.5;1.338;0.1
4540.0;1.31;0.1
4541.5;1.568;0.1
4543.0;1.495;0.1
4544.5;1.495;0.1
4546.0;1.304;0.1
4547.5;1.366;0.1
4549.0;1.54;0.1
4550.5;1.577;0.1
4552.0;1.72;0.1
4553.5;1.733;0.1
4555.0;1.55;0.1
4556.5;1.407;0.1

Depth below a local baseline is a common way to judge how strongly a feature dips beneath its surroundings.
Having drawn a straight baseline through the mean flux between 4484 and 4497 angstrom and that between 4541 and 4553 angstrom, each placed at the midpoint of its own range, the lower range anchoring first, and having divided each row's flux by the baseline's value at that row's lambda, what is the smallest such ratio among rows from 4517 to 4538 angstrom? 0.57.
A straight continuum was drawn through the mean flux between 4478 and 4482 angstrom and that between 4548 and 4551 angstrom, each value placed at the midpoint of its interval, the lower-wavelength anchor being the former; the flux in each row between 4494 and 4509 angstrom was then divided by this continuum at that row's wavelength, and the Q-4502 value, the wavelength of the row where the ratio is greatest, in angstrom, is 4496.5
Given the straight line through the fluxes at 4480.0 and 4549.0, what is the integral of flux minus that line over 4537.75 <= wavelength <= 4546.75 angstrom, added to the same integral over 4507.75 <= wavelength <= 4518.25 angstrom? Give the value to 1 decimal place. -2.4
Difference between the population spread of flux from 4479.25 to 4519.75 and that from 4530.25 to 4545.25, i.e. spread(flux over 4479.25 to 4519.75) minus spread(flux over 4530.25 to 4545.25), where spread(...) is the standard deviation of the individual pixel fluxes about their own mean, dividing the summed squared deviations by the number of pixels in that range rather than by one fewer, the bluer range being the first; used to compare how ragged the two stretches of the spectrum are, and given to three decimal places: -0.050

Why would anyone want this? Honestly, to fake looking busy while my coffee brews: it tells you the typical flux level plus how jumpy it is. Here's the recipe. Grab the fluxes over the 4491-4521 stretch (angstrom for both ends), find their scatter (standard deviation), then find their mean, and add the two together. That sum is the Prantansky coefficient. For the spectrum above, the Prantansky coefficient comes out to 1.47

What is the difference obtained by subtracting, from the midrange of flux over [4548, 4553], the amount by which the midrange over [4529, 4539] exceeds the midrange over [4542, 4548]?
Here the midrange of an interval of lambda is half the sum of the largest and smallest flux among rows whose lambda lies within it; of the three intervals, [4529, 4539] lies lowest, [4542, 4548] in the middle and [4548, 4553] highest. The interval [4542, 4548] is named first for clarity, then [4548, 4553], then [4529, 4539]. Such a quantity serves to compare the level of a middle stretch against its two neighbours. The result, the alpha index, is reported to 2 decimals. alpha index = 1.96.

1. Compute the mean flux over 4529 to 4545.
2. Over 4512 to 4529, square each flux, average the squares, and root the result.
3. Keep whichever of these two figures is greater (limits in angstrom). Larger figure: 1.23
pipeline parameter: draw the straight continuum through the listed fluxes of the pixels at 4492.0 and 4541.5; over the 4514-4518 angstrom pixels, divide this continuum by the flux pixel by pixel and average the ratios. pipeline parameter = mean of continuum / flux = 1.2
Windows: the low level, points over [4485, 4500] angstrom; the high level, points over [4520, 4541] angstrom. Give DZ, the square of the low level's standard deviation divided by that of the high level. 1.6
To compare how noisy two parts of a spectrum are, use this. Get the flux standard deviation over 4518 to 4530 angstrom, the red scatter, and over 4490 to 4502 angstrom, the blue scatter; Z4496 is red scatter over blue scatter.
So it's 1.2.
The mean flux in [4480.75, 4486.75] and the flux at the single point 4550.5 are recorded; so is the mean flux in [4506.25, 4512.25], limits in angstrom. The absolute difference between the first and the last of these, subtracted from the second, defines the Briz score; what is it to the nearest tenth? 1.2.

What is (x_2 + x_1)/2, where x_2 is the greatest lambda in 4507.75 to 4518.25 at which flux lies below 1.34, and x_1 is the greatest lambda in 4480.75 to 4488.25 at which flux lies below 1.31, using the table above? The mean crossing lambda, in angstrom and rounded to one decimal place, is 4502.5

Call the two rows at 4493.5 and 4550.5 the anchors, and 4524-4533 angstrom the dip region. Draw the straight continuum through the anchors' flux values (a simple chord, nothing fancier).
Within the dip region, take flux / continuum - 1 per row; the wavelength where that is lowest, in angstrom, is 4531.0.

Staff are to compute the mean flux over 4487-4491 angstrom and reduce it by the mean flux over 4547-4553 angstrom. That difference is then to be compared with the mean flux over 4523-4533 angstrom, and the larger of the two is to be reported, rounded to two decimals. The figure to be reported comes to 0.93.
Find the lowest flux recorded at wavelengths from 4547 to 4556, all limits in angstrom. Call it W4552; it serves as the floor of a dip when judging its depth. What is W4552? 1.366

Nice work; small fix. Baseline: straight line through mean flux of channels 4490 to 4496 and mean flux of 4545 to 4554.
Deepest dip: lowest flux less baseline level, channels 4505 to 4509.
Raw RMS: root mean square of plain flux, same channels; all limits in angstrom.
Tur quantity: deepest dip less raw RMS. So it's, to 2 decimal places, -1.45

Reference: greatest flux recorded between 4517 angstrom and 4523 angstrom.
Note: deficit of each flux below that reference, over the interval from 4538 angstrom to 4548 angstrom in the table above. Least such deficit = -0.38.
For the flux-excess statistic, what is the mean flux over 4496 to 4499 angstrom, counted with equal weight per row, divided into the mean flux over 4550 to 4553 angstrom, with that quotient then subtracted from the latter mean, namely 0.44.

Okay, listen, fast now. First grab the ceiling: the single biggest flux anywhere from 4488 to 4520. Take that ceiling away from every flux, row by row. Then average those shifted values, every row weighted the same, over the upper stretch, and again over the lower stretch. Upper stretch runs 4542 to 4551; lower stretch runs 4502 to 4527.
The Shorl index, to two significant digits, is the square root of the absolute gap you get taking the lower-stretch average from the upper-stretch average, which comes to 0.48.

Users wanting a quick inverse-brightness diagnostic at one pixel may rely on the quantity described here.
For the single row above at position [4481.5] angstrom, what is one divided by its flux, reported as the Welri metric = 0.84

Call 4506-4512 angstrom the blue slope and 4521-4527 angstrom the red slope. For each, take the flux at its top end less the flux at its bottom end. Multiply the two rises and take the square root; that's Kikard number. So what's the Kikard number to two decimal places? 0.26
